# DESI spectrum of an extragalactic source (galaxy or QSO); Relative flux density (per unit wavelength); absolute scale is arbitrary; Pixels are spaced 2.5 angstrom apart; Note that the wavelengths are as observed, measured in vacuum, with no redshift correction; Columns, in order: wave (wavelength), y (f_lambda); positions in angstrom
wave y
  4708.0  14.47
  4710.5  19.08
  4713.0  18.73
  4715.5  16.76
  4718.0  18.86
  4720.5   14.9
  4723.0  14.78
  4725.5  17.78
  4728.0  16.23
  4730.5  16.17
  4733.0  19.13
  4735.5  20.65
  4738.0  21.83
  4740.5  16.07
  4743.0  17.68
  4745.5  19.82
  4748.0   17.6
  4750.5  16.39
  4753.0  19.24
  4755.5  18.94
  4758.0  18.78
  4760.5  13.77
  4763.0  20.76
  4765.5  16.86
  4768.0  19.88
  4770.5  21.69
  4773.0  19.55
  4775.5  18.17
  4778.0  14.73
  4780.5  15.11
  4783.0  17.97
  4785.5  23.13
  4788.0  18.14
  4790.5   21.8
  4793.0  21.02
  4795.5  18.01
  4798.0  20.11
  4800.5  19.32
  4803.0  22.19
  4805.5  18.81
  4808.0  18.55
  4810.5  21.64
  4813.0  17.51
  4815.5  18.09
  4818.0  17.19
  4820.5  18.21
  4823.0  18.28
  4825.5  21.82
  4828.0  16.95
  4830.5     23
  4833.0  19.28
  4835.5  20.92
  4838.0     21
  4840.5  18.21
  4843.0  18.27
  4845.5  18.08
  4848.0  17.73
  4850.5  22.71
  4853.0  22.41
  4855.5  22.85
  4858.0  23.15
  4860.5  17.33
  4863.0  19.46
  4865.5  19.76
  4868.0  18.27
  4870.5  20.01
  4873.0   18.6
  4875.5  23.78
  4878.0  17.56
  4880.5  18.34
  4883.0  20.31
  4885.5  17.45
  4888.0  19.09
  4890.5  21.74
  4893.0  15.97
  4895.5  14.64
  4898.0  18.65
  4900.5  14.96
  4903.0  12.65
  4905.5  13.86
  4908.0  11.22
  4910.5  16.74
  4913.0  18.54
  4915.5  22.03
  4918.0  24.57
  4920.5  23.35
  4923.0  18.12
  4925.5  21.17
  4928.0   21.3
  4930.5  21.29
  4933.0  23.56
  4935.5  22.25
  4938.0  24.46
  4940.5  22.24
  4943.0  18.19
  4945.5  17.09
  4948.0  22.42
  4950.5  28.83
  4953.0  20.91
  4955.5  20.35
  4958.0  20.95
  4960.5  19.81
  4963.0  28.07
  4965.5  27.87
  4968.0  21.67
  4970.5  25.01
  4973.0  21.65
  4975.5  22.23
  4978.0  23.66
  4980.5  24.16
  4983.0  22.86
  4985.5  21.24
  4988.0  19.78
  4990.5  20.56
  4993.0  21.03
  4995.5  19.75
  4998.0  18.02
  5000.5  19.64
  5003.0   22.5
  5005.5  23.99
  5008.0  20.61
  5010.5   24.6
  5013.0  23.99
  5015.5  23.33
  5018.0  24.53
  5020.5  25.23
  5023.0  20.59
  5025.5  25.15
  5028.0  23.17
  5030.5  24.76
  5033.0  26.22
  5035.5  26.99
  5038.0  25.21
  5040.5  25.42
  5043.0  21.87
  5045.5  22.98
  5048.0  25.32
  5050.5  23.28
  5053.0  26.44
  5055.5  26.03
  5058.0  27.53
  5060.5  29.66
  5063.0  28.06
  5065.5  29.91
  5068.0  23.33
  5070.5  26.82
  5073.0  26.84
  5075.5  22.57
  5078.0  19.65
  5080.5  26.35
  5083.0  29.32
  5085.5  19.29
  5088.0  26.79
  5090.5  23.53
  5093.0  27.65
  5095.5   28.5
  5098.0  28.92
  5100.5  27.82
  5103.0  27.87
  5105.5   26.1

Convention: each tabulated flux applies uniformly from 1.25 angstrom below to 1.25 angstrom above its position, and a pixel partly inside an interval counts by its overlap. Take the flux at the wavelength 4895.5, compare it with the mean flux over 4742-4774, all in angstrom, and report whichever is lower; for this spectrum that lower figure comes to 14.6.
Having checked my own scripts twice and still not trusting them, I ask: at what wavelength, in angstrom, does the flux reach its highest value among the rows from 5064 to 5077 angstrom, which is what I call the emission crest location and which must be 5065.5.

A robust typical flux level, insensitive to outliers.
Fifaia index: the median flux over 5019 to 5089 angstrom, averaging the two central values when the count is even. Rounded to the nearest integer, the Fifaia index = 25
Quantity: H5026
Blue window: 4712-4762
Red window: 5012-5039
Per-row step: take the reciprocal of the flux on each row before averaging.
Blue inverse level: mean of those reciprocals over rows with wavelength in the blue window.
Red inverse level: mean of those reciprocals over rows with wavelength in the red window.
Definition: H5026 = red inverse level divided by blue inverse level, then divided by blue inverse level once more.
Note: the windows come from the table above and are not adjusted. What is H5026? 12.5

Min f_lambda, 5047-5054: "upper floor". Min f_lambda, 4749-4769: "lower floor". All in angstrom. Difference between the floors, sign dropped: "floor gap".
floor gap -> 10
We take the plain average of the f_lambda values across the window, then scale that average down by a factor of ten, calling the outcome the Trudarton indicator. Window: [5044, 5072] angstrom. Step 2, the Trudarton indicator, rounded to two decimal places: 2.63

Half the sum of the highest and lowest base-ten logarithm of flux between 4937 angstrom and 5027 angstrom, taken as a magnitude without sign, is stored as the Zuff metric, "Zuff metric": 1.35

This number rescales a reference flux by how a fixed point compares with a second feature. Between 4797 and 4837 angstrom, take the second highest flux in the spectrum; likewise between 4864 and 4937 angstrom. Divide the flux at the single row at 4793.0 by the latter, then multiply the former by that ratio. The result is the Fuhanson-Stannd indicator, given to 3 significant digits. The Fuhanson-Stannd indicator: 19.6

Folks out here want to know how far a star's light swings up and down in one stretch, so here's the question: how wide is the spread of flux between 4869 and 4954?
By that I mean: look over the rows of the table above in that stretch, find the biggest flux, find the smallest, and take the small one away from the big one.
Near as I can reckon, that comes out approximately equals 18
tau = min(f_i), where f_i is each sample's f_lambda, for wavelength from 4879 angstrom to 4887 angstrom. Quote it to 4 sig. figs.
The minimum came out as 17.45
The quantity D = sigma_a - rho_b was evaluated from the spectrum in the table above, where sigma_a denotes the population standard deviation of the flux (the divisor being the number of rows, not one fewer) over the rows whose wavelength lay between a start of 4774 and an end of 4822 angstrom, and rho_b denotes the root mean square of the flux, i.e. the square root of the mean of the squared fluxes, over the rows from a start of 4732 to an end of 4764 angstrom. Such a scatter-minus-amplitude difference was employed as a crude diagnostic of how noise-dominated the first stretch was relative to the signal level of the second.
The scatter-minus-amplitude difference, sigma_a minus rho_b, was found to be -16.4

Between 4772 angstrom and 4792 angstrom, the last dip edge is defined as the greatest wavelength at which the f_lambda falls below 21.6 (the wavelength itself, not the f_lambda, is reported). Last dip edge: 4788.0 angstrom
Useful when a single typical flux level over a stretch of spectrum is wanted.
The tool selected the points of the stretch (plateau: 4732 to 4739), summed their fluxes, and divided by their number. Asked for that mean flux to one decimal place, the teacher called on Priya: 20.5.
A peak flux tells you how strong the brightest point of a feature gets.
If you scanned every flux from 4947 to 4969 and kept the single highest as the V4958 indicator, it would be 28.83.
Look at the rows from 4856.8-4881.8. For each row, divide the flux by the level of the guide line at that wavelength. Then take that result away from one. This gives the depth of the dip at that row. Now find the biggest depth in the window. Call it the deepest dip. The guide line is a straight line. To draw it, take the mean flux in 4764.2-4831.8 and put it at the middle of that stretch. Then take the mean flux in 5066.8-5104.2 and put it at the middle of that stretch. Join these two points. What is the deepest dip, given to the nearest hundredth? 0.16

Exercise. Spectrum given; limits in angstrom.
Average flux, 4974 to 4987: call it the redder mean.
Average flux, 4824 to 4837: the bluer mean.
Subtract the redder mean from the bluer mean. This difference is -2.4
